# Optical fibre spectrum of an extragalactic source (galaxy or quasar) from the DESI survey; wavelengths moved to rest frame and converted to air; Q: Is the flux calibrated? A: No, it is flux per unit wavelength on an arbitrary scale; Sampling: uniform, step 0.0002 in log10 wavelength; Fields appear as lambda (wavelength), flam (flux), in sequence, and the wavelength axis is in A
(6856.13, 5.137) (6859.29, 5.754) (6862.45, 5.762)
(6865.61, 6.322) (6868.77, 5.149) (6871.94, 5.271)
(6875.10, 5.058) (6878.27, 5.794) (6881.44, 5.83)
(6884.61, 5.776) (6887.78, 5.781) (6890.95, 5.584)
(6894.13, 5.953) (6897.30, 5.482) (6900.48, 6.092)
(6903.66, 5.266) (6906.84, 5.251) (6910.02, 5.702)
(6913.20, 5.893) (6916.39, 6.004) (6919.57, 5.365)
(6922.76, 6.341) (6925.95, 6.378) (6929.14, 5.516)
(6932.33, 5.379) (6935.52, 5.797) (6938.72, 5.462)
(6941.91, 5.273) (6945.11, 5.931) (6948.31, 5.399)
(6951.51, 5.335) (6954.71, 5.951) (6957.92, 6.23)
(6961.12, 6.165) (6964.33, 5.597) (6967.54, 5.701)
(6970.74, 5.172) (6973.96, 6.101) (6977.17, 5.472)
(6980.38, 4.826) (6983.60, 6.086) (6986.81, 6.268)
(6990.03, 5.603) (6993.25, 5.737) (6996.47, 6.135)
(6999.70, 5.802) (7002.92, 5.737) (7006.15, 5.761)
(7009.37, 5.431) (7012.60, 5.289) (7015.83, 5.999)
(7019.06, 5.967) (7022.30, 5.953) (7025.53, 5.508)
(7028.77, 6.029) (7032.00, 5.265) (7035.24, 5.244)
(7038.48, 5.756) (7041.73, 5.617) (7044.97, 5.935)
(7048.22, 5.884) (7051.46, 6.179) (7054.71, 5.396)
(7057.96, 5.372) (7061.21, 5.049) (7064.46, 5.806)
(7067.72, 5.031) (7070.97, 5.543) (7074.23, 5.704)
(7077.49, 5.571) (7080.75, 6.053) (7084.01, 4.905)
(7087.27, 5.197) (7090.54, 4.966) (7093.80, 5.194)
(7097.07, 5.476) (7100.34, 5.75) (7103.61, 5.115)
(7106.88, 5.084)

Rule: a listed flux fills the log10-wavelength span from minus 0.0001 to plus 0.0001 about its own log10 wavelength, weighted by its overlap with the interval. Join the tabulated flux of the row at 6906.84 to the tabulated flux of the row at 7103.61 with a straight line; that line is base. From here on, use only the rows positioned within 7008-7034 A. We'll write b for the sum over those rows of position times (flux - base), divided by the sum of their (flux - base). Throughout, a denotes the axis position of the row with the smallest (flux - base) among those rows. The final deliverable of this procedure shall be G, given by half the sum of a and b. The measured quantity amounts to 7026.6 A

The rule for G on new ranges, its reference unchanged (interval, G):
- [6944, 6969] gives 6954.3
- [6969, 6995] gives 6982.3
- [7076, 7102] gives 7086.1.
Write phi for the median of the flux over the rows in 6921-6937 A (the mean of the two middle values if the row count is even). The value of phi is 5.80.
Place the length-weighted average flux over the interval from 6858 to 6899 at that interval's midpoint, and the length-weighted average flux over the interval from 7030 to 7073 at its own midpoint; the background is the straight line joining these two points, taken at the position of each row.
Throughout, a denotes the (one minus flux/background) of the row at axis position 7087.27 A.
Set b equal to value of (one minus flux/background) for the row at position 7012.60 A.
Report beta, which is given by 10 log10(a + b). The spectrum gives -10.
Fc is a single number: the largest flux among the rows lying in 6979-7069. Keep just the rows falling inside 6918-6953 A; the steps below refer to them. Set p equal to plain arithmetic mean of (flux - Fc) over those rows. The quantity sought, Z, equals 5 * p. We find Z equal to -3.1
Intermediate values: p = -0.616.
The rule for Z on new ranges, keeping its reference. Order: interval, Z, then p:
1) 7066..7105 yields -4.5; -0.893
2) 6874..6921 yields -3.1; -0.613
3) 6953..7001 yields -2.4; -0.478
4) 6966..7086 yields -3.1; -0.622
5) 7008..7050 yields -2.9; -0.585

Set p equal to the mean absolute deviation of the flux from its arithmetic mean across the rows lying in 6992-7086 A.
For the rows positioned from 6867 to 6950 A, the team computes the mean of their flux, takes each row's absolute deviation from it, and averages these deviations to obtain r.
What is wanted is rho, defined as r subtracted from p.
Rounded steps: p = 0.286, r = 0.30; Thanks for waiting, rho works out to -0.015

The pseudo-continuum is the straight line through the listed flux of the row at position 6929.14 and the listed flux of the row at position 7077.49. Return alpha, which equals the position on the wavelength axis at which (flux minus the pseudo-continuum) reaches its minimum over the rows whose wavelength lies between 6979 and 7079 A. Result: 6980.38 A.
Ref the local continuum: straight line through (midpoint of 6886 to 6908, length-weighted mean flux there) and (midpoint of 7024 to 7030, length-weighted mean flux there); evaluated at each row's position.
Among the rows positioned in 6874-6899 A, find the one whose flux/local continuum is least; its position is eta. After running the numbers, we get 6875.10 A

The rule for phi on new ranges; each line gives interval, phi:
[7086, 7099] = 5.20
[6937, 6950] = 5.43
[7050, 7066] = 5.40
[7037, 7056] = 5.82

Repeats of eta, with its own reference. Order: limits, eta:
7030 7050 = 7035.24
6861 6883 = 6875.10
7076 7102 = 7084.01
